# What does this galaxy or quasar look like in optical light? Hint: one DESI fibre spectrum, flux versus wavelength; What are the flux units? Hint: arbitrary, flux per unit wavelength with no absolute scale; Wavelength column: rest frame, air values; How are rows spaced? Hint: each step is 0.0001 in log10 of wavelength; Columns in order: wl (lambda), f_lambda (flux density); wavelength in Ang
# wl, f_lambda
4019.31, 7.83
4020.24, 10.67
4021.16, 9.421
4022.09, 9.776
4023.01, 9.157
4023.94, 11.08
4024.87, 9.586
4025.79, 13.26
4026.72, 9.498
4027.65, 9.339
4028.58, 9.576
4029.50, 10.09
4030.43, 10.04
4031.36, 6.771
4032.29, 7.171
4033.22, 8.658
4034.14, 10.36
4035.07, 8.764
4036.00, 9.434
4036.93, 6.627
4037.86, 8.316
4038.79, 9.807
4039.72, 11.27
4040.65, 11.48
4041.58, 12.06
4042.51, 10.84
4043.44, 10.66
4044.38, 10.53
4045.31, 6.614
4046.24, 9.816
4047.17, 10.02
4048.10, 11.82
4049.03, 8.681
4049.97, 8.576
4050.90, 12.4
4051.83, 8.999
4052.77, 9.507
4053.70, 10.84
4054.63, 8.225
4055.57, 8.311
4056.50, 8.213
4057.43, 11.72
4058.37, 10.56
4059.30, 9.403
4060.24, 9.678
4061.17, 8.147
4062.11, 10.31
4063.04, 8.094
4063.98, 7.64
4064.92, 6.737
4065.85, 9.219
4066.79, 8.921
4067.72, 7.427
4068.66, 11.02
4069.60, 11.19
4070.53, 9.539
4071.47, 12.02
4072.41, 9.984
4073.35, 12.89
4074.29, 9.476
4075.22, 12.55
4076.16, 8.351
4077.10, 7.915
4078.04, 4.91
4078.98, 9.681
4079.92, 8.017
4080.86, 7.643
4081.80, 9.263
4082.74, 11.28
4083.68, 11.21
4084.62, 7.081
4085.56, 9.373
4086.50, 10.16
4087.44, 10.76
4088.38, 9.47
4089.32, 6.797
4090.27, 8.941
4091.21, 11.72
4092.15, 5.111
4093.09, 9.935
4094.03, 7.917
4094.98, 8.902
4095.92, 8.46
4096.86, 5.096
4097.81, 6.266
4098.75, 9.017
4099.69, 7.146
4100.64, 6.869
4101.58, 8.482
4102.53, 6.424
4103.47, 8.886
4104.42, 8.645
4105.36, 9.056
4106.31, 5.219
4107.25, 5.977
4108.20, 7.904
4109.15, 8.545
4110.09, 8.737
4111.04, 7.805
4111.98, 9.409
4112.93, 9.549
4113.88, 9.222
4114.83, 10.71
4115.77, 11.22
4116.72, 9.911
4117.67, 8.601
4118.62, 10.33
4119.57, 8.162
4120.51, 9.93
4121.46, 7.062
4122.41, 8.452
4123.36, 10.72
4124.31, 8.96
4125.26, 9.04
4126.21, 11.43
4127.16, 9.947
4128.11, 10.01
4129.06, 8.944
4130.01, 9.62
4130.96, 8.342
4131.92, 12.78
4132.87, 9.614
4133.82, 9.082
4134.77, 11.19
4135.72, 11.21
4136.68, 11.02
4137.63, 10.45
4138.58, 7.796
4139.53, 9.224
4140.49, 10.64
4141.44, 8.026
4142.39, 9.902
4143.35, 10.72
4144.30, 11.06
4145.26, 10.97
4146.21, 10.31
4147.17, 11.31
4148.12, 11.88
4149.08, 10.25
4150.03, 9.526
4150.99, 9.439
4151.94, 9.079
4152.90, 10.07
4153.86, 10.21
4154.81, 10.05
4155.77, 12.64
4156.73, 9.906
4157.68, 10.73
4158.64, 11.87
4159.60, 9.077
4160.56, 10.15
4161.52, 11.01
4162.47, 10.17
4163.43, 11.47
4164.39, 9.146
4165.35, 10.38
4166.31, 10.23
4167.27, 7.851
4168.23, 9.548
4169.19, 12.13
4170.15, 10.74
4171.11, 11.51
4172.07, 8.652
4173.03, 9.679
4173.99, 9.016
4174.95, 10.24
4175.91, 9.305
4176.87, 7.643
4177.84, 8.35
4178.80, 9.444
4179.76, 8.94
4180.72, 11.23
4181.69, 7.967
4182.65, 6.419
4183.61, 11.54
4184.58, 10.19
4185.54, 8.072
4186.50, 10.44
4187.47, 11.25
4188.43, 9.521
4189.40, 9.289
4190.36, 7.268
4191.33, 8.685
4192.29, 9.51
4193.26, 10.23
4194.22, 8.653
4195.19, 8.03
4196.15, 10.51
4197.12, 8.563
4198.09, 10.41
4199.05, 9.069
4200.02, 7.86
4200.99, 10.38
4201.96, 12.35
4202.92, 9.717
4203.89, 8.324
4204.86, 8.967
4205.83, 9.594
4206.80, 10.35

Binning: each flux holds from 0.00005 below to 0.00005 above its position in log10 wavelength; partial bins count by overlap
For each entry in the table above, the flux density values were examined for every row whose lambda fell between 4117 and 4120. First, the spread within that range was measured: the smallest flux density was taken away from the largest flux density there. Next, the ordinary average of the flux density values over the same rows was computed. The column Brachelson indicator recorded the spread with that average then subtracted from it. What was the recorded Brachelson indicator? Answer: -6.9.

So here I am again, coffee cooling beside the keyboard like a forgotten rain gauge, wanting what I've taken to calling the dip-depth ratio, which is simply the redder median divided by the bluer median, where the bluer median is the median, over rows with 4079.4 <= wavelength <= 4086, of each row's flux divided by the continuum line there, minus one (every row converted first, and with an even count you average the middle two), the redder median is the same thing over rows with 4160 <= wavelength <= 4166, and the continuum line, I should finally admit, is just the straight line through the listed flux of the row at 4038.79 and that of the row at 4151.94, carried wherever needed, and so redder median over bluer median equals -5.0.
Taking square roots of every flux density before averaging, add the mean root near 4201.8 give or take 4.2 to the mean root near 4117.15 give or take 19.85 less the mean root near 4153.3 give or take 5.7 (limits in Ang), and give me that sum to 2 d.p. 2.86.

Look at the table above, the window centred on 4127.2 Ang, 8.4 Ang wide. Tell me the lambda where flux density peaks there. 4126.21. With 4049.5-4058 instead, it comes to 4050.90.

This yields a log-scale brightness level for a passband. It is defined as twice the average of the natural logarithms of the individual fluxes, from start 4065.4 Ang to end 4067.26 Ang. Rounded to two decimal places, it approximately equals 4.41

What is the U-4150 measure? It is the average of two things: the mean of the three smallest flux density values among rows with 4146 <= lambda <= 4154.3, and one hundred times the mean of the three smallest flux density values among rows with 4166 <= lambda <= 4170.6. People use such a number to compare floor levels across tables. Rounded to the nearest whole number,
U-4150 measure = 465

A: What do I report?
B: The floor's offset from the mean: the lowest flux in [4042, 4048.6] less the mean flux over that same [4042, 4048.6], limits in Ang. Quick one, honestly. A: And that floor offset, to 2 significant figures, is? -3.4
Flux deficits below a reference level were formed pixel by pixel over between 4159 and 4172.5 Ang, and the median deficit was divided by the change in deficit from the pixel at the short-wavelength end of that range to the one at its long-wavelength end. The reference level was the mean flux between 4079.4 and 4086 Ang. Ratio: -2.5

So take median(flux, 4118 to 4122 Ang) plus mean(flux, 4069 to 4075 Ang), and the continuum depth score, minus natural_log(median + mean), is -2.99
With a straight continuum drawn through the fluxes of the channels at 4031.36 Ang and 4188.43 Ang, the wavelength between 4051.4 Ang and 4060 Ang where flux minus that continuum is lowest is 4056.50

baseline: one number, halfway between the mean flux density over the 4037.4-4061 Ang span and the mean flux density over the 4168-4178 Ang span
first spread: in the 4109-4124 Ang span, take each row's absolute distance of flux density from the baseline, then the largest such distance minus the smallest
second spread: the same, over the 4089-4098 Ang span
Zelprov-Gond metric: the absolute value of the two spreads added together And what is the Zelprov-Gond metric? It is 7.3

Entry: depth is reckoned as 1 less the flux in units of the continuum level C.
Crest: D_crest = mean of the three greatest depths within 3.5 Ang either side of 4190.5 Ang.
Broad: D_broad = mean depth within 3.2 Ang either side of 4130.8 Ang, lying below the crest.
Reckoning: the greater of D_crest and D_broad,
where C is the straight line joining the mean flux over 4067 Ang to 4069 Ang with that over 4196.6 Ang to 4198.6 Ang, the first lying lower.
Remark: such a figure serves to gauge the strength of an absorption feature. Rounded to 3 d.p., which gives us 0.112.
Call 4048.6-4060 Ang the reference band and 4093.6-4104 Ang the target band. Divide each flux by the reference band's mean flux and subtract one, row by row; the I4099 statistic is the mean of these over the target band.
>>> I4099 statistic -0.21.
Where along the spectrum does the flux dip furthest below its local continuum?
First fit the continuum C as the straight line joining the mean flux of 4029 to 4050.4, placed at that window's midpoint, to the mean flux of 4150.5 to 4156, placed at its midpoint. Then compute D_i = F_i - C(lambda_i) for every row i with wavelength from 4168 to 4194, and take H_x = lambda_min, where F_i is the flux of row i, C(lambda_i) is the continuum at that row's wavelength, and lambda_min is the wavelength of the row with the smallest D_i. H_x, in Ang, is 4182.65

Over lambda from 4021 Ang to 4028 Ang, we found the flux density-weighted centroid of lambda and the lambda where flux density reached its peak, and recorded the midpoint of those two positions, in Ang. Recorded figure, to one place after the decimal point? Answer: 4025.1 Ang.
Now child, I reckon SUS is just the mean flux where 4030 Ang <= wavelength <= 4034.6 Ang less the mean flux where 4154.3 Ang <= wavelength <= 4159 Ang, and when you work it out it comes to -2.4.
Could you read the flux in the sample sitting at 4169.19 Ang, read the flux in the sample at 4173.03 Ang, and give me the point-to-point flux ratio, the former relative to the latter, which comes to 1.25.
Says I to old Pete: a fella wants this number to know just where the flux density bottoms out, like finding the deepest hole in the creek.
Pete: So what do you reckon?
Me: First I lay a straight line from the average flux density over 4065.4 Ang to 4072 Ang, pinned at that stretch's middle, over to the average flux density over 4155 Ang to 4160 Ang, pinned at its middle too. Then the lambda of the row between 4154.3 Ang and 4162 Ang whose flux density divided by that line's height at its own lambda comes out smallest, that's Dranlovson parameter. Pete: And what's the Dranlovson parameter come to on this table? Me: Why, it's 4159.60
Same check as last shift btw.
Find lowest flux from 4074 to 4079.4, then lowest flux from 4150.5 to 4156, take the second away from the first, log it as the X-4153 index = -4.2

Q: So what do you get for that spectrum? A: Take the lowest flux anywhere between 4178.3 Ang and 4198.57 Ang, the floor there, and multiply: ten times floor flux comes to 64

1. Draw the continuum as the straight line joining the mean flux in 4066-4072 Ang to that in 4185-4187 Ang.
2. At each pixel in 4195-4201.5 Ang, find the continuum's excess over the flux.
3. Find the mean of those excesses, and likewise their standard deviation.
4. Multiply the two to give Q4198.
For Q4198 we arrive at -0.1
